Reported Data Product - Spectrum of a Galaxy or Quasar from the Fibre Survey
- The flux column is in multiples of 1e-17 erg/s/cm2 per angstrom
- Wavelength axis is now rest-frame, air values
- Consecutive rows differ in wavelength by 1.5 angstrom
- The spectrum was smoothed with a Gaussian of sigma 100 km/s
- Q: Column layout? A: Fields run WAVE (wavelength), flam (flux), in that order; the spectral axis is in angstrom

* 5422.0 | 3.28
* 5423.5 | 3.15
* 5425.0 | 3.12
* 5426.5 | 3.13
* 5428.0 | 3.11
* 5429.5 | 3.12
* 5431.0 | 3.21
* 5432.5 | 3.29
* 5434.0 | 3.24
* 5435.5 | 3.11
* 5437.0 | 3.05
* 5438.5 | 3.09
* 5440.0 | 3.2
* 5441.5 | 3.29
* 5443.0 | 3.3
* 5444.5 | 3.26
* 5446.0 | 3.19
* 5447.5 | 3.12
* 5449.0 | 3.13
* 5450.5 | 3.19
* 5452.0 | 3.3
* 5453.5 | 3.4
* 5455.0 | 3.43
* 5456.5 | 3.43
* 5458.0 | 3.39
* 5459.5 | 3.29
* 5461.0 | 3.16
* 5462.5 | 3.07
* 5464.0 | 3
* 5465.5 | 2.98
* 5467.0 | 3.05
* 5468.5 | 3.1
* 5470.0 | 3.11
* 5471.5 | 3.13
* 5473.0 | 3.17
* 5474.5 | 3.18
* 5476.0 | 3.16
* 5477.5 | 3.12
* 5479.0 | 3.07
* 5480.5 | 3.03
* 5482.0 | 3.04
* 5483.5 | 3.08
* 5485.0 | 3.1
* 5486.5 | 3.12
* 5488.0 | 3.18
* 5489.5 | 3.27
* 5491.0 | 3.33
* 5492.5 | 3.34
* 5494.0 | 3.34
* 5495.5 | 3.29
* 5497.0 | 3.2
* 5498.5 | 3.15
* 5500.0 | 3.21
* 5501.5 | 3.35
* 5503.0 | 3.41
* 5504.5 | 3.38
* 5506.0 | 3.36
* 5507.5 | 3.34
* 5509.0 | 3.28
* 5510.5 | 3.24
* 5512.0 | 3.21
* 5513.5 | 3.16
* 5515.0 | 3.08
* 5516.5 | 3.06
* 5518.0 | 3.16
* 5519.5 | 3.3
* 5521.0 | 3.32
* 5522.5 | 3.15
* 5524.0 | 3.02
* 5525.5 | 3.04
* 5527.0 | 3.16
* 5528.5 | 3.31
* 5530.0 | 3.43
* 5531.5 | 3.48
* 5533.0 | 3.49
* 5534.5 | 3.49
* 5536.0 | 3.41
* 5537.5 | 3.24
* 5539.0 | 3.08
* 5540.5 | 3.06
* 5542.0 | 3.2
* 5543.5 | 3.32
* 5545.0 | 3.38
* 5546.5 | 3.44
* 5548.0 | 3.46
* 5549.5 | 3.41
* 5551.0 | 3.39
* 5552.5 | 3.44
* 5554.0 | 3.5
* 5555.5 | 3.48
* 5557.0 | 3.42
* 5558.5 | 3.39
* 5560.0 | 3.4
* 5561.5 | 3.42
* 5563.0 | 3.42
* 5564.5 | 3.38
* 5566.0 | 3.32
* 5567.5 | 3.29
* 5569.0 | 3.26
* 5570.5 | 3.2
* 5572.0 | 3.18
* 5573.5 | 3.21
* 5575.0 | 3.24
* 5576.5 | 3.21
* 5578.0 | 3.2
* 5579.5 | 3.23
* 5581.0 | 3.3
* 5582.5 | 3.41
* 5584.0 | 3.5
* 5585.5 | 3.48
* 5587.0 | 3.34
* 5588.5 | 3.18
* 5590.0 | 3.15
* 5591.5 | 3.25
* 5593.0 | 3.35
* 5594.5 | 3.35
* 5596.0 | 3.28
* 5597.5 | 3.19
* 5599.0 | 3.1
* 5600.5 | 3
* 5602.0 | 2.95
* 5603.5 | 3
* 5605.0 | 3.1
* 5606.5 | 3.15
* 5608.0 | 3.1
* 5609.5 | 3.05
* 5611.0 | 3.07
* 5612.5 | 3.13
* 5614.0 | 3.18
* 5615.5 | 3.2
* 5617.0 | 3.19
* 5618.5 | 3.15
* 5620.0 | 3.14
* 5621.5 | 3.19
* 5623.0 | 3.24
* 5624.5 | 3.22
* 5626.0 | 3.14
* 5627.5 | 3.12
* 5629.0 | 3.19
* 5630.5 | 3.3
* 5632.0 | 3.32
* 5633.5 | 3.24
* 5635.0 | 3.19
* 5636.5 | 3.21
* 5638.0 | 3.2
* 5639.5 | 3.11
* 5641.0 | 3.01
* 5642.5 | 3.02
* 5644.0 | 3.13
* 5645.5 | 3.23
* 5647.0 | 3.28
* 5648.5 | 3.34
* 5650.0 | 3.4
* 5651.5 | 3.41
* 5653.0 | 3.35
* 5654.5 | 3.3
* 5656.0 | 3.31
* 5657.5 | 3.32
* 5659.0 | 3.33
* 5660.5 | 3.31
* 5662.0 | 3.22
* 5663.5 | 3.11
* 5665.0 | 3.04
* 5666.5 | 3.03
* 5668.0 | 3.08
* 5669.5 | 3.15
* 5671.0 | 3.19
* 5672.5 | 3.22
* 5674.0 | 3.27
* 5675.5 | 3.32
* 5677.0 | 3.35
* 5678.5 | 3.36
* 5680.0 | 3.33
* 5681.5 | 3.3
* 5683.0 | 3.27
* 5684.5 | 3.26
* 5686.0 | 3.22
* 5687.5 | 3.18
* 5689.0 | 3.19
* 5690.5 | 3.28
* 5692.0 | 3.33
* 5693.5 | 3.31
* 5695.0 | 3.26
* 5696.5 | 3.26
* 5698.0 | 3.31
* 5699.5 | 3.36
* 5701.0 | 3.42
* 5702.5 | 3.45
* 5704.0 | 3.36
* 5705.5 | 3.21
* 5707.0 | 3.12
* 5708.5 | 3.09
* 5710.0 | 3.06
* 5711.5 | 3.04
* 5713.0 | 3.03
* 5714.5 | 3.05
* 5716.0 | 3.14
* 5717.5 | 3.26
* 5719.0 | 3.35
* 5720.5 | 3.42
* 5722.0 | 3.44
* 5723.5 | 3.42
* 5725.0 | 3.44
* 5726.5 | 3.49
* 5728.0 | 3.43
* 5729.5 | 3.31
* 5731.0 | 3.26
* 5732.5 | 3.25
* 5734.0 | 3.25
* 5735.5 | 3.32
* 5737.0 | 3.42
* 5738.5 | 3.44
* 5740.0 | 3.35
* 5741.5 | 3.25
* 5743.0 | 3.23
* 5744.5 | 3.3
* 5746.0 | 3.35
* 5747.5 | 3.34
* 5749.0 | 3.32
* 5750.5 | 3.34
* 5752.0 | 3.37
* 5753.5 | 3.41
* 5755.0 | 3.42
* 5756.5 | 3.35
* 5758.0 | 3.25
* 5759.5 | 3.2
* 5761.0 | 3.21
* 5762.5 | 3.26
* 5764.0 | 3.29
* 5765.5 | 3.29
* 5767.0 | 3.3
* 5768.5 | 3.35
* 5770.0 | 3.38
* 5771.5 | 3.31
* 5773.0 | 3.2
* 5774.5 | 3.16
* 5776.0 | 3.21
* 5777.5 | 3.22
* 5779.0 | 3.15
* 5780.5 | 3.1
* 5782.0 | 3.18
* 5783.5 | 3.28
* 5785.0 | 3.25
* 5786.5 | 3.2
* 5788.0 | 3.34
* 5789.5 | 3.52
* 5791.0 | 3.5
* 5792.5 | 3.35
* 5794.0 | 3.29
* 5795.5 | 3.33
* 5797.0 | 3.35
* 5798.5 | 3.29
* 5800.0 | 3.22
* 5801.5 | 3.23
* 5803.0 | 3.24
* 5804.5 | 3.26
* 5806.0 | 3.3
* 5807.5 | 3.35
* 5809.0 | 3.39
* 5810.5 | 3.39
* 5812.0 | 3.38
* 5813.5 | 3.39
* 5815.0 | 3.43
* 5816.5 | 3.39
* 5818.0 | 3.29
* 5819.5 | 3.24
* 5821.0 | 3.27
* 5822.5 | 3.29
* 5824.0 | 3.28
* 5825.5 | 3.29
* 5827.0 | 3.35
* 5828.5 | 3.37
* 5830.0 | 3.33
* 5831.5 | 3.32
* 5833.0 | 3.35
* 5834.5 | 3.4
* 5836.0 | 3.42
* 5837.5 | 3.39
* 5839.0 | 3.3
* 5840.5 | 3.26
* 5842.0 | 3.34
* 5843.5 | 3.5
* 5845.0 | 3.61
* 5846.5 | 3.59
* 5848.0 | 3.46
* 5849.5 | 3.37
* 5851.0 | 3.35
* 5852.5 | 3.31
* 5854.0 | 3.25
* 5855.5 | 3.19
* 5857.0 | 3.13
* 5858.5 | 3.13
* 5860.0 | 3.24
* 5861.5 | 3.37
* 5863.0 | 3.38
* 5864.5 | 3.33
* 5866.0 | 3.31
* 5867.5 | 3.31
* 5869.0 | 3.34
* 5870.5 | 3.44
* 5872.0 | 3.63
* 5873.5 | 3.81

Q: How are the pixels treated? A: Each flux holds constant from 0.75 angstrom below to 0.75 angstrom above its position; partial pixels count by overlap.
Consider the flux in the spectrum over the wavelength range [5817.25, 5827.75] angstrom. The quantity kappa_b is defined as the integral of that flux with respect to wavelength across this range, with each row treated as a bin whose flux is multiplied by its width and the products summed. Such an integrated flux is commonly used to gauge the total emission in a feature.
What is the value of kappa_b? 34.5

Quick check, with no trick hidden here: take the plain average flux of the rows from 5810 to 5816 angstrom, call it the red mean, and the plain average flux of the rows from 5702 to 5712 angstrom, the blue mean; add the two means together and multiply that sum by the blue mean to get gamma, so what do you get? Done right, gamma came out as 21.0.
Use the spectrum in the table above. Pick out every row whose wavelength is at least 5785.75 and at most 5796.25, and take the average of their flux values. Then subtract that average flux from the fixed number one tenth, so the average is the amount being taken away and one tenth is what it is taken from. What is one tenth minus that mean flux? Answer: -3.26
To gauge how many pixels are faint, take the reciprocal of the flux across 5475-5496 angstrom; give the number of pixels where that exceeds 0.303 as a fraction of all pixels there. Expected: 0.79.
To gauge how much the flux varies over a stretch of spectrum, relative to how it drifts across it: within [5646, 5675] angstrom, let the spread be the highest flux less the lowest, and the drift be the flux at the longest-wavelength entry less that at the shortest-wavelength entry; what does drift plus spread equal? 0.37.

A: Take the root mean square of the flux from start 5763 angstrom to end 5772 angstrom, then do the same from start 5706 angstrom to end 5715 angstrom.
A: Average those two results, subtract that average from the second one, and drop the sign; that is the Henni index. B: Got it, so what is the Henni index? 0.13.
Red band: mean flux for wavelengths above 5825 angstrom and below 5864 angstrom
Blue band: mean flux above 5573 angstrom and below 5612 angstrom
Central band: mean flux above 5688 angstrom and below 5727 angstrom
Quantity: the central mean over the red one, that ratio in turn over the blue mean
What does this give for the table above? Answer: 0.305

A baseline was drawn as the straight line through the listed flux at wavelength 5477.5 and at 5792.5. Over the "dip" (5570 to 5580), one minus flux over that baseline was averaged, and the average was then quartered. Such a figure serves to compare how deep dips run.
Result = -0.001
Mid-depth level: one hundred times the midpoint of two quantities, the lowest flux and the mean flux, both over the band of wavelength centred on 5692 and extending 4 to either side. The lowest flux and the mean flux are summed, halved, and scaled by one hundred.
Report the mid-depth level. 323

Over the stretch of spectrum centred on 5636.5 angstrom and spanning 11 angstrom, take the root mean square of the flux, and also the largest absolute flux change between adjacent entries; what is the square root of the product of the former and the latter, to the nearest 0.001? 0.564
